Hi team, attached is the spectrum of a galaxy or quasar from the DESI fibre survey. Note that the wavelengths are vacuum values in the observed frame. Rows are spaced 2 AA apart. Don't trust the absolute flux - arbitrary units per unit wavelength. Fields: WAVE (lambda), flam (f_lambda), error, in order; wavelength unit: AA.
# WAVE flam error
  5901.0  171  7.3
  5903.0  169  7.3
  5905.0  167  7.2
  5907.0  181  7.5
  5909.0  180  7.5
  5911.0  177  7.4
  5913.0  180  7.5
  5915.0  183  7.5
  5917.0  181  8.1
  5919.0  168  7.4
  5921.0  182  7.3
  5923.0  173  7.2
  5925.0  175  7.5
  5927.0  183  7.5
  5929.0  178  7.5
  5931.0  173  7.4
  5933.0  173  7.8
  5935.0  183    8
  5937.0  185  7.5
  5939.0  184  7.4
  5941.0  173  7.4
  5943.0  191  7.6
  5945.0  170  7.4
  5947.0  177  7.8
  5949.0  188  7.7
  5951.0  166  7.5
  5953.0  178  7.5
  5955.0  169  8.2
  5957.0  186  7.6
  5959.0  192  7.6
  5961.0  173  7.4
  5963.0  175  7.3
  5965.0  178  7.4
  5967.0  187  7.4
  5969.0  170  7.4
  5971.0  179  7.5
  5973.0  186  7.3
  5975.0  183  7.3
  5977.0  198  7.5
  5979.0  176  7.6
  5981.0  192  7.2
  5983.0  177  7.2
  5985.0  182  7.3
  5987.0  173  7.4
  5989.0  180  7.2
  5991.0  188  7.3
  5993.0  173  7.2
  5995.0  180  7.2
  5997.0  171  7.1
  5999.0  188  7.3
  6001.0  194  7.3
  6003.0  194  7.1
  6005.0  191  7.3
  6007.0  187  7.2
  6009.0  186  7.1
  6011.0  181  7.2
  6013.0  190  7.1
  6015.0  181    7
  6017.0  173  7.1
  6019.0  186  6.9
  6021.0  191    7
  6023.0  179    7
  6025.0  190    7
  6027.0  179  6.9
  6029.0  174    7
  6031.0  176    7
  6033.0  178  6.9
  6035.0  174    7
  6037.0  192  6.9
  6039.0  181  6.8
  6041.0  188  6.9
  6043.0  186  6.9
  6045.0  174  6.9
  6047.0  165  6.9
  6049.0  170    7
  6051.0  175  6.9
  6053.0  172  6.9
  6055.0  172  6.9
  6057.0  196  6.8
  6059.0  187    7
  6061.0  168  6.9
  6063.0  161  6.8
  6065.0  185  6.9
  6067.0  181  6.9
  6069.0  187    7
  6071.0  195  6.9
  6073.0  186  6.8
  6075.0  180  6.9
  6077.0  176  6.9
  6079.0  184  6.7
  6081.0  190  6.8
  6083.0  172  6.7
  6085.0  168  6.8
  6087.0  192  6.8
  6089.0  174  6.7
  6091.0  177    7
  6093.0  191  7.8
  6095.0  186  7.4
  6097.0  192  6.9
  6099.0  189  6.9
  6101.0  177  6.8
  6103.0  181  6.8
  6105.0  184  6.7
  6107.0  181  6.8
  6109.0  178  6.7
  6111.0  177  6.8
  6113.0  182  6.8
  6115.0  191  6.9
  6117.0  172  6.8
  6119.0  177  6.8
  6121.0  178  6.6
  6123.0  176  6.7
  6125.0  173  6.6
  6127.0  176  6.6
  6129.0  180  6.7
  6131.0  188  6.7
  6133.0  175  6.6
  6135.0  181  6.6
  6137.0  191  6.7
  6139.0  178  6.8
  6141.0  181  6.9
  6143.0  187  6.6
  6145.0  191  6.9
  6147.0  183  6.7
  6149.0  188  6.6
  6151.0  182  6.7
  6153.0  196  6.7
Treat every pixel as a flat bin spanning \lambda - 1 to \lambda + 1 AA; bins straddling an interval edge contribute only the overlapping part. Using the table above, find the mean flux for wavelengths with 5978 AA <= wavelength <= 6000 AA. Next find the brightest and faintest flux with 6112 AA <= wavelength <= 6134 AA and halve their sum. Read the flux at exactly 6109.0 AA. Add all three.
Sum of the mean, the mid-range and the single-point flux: 539.5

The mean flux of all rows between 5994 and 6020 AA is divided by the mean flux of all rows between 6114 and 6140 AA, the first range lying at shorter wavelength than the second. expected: 1.03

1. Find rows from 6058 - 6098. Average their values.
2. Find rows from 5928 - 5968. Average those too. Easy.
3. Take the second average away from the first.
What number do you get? 3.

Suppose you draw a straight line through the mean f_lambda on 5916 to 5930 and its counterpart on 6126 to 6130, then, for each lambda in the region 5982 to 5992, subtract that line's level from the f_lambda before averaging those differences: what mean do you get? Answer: 3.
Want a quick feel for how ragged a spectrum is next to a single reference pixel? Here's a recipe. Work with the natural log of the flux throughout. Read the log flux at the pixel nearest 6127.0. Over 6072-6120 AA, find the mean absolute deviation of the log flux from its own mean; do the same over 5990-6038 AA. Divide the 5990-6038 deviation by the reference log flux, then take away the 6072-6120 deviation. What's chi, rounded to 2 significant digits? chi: -0.025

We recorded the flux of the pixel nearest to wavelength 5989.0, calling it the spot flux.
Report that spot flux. 180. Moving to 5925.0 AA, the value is 175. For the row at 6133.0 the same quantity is 175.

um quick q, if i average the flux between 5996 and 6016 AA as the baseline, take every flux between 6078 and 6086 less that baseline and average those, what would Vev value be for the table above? -7.8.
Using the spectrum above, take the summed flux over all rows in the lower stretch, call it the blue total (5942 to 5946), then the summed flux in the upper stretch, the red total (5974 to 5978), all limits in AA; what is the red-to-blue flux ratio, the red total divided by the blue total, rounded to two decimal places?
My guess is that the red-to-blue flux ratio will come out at 1.06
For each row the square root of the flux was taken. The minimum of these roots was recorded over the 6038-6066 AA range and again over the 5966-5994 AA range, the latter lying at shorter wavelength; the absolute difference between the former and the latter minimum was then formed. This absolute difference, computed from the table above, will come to 0.35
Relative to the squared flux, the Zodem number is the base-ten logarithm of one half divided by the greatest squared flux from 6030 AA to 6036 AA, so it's -4.80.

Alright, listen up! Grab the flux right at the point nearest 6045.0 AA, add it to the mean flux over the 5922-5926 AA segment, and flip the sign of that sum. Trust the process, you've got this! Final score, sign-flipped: -348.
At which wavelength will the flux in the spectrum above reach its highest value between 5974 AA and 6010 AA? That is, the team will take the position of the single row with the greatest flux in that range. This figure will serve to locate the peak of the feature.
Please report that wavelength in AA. 5977.0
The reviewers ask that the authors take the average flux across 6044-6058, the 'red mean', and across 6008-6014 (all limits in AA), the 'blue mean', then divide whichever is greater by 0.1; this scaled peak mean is 1857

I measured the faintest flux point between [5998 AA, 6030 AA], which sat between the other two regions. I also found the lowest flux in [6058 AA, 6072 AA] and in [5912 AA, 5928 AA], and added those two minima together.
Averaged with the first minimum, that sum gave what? 251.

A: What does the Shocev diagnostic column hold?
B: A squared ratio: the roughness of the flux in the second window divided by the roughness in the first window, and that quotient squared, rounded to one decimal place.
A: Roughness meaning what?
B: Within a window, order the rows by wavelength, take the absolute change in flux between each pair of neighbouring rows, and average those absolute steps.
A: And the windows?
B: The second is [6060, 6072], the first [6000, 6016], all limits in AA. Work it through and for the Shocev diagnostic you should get 4.9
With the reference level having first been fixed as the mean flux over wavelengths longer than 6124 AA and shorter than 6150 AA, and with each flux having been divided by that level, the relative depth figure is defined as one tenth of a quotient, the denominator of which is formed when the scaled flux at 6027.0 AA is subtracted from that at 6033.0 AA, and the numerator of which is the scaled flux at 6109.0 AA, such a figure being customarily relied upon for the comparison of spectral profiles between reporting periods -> -18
